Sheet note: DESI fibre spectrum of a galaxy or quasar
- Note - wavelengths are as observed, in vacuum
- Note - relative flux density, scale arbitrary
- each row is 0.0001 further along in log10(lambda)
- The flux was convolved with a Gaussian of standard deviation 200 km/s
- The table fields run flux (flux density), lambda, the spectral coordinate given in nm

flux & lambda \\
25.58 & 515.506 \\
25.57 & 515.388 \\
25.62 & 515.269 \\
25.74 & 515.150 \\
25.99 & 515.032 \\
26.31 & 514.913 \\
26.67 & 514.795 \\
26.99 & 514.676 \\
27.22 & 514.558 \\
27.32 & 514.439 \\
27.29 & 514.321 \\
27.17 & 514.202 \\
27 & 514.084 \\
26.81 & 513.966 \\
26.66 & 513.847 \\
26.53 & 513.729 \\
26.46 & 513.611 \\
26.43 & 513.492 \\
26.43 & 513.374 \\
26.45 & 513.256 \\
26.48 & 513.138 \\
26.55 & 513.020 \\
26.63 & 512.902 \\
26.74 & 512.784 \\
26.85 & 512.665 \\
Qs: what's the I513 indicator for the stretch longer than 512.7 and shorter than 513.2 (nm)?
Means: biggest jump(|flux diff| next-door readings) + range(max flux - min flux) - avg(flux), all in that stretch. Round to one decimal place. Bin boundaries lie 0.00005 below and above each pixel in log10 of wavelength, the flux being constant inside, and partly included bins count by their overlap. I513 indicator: -26.2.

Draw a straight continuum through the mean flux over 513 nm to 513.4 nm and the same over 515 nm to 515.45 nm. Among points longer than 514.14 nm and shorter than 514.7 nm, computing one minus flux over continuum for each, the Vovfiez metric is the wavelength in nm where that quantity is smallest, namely 514.439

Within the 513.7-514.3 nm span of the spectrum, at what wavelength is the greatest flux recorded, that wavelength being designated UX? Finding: 514.202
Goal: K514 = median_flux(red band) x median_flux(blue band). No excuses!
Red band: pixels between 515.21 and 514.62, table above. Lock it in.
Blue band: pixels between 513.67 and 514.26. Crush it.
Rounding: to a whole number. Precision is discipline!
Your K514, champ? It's 705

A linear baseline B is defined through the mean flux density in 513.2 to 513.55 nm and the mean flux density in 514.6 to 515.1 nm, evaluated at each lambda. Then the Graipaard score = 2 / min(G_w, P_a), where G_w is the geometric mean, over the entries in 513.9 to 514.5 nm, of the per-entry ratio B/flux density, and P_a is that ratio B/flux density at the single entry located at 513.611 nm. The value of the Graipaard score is 2.05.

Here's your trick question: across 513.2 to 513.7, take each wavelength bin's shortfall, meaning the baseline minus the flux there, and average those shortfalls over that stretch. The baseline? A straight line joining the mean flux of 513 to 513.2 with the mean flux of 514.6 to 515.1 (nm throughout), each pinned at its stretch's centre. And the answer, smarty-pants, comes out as 0.1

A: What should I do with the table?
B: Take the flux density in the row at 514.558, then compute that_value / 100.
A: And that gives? 0.272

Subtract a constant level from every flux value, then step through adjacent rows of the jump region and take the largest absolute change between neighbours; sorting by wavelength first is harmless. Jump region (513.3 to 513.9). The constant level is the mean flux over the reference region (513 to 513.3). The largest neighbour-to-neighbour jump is 0.130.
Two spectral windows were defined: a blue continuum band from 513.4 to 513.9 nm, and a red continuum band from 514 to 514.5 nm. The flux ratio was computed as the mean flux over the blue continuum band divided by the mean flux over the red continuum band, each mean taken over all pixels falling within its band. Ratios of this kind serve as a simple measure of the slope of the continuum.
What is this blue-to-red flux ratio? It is 0.98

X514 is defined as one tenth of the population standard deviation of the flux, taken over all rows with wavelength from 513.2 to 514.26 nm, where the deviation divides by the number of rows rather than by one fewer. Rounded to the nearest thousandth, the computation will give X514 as 0.026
